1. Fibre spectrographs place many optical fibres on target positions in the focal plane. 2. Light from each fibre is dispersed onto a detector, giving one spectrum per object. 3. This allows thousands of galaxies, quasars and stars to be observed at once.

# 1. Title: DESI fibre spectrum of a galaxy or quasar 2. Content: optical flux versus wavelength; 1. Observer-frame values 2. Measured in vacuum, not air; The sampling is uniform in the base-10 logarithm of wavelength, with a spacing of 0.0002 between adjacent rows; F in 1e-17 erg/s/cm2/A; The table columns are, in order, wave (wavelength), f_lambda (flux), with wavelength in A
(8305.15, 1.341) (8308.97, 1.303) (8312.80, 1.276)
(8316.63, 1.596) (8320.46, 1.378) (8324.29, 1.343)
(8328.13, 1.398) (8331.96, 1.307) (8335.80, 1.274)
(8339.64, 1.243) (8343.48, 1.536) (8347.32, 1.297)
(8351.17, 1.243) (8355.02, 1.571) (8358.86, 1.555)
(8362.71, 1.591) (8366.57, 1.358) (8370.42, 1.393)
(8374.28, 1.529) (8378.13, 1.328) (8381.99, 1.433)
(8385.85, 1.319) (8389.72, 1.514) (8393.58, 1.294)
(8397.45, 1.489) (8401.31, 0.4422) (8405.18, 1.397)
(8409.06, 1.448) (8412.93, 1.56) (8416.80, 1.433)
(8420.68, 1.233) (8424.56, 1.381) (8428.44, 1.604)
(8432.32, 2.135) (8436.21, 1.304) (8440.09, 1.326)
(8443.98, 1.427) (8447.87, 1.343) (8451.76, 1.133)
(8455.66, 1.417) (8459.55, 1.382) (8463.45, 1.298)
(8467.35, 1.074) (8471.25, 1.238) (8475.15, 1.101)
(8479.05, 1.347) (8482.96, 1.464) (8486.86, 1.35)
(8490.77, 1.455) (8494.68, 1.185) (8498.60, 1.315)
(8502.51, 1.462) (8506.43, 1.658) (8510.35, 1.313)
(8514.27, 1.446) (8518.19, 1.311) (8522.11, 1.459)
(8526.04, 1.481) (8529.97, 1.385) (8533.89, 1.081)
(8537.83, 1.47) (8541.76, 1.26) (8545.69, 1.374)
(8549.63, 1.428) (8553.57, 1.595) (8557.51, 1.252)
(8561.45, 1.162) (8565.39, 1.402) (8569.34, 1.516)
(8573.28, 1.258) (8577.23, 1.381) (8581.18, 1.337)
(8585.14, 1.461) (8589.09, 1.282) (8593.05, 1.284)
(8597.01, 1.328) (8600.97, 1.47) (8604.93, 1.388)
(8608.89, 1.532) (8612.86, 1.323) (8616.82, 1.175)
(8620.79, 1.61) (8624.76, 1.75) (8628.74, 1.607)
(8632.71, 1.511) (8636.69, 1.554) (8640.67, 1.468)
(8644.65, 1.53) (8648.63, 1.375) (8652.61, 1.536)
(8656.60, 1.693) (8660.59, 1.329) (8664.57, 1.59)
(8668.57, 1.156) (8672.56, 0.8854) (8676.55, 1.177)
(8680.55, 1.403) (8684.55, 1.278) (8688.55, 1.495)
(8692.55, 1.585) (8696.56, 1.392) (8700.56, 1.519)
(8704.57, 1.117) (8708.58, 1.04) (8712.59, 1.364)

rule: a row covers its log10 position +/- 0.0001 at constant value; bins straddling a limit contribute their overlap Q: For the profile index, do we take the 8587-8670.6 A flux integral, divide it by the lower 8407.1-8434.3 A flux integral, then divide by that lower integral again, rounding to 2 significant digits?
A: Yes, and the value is 0.069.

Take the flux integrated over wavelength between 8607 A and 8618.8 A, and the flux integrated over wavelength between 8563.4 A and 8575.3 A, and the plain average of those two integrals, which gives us 16.2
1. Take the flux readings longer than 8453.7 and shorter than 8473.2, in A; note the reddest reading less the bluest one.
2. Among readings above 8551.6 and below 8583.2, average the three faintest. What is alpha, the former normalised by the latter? -0.15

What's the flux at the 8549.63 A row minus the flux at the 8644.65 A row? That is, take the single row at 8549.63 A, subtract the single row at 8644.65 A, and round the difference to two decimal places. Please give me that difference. -0.10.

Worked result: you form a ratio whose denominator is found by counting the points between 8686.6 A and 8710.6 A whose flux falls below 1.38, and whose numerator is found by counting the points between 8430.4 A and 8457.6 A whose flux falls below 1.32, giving 1.0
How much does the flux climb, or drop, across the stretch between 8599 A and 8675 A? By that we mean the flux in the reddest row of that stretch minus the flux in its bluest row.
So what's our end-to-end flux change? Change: -0.58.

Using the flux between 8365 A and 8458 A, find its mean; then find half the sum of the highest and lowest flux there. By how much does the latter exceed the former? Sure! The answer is -0.10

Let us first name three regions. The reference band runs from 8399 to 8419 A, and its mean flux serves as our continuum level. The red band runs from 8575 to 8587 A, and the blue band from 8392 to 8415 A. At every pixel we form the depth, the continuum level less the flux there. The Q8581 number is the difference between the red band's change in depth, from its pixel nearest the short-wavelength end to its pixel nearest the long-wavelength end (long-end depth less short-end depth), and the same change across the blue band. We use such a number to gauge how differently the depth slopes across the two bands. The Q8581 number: 0.19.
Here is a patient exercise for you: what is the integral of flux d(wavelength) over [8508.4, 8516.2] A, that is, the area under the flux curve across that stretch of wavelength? 10.8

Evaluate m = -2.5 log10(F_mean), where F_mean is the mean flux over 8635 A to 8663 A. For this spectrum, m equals -0.439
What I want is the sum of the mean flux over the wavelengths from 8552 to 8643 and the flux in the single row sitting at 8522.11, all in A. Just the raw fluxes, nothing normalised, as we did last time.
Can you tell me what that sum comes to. 2.88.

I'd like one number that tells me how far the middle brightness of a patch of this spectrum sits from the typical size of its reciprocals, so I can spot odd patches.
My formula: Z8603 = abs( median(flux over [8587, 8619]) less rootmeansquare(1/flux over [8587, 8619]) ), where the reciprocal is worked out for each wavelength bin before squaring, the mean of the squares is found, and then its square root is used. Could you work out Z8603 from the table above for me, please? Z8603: 0.58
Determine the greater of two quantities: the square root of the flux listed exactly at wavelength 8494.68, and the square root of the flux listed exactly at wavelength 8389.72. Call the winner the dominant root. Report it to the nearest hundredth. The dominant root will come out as 1.23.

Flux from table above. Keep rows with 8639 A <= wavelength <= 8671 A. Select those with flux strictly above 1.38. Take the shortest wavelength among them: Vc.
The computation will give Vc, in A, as 8640.67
